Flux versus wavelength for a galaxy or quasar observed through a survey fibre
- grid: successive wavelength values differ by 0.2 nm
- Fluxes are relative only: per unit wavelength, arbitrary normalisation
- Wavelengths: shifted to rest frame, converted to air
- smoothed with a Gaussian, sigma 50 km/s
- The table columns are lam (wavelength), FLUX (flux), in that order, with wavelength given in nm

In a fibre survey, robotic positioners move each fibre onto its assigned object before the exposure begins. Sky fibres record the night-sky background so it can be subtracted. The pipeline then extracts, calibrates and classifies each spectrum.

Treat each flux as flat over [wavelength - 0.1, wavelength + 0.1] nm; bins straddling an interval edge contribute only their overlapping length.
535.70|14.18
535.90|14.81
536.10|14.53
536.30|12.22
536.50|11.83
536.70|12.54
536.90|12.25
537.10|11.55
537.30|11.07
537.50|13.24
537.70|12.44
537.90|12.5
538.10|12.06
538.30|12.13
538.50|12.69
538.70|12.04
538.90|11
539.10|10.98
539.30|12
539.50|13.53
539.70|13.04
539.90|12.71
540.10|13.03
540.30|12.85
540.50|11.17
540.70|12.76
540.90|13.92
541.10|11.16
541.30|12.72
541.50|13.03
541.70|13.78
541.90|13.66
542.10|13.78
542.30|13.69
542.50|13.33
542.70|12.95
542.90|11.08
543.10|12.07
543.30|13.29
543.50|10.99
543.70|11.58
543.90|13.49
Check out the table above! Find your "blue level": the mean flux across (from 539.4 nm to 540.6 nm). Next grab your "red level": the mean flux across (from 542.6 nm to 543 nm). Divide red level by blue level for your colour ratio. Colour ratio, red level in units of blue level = 0.94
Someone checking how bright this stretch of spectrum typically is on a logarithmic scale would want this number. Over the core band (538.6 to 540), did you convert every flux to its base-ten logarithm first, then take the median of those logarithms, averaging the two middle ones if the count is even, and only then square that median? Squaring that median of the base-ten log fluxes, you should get 1.17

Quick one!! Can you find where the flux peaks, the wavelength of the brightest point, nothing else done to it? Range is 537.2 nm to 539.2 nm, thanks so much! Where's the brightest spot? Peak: 537.50 nm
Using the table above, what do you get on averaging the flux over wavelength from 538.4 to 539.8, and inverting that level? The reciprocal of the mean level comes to 0.0821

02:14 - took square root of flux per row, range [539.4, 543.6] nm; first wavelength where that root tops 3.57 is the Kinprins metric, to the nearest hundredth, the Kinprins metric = 539.50 nm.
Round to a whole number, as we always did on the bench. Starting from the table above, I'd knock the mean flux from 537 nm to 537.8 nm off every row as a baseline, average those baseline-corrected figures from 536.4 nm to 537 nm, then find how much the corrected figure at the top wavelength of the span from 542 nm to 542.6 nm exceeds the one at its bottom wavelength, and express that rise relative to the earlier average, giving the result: -3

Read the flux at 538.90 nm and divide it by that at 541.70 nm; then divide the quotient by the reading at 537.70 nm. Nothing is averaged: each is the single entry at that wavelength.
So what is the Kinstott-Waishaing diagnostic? 0.064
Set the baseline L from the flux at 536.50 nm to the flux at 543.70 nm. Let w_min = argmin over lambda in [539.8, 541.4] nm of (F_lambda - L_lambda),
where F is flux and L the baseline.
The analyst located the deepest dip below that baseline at 540.50 nm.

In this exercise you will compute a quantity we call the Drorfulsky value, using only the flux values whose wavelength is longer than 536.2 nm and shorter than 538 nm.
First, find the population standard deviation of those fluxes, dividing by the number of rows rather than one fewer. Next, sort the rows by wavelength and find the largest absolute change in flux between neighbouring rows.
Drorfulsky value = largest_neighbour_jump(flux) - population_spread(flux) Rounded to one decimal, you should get 1.6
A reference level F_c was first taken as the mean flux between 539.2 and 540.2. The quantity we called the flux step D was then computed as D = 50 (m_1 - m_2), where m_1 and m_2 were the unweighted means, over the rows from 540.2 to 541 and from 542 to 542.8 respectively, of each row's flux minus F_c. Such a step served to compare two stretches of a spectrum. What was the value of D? -38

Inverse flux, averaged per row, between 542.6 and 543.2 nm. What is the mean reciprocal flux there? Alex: 0.0834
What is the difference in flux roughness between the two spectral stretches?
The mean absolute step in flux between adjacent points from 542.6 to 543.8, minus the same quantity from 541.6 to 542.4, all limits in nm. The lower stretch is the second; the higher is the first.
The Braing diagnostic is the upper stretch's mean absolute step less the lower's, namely 1.3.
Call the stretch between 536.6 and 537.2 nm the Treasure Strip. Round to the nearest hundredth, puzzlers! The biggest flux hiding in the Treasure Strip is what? 12.54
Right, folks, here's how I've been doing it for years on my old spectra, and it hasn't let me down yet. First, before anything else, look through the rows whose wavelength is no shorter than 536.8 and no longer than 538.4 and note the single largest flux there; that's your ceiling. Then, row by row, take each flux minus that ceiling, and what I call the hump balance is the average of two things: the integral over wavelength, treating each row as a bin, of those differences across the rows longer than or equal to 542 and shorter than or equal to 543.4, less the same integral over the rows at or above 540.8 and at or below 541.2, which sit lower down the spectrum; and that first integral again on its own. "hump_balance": -0.36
